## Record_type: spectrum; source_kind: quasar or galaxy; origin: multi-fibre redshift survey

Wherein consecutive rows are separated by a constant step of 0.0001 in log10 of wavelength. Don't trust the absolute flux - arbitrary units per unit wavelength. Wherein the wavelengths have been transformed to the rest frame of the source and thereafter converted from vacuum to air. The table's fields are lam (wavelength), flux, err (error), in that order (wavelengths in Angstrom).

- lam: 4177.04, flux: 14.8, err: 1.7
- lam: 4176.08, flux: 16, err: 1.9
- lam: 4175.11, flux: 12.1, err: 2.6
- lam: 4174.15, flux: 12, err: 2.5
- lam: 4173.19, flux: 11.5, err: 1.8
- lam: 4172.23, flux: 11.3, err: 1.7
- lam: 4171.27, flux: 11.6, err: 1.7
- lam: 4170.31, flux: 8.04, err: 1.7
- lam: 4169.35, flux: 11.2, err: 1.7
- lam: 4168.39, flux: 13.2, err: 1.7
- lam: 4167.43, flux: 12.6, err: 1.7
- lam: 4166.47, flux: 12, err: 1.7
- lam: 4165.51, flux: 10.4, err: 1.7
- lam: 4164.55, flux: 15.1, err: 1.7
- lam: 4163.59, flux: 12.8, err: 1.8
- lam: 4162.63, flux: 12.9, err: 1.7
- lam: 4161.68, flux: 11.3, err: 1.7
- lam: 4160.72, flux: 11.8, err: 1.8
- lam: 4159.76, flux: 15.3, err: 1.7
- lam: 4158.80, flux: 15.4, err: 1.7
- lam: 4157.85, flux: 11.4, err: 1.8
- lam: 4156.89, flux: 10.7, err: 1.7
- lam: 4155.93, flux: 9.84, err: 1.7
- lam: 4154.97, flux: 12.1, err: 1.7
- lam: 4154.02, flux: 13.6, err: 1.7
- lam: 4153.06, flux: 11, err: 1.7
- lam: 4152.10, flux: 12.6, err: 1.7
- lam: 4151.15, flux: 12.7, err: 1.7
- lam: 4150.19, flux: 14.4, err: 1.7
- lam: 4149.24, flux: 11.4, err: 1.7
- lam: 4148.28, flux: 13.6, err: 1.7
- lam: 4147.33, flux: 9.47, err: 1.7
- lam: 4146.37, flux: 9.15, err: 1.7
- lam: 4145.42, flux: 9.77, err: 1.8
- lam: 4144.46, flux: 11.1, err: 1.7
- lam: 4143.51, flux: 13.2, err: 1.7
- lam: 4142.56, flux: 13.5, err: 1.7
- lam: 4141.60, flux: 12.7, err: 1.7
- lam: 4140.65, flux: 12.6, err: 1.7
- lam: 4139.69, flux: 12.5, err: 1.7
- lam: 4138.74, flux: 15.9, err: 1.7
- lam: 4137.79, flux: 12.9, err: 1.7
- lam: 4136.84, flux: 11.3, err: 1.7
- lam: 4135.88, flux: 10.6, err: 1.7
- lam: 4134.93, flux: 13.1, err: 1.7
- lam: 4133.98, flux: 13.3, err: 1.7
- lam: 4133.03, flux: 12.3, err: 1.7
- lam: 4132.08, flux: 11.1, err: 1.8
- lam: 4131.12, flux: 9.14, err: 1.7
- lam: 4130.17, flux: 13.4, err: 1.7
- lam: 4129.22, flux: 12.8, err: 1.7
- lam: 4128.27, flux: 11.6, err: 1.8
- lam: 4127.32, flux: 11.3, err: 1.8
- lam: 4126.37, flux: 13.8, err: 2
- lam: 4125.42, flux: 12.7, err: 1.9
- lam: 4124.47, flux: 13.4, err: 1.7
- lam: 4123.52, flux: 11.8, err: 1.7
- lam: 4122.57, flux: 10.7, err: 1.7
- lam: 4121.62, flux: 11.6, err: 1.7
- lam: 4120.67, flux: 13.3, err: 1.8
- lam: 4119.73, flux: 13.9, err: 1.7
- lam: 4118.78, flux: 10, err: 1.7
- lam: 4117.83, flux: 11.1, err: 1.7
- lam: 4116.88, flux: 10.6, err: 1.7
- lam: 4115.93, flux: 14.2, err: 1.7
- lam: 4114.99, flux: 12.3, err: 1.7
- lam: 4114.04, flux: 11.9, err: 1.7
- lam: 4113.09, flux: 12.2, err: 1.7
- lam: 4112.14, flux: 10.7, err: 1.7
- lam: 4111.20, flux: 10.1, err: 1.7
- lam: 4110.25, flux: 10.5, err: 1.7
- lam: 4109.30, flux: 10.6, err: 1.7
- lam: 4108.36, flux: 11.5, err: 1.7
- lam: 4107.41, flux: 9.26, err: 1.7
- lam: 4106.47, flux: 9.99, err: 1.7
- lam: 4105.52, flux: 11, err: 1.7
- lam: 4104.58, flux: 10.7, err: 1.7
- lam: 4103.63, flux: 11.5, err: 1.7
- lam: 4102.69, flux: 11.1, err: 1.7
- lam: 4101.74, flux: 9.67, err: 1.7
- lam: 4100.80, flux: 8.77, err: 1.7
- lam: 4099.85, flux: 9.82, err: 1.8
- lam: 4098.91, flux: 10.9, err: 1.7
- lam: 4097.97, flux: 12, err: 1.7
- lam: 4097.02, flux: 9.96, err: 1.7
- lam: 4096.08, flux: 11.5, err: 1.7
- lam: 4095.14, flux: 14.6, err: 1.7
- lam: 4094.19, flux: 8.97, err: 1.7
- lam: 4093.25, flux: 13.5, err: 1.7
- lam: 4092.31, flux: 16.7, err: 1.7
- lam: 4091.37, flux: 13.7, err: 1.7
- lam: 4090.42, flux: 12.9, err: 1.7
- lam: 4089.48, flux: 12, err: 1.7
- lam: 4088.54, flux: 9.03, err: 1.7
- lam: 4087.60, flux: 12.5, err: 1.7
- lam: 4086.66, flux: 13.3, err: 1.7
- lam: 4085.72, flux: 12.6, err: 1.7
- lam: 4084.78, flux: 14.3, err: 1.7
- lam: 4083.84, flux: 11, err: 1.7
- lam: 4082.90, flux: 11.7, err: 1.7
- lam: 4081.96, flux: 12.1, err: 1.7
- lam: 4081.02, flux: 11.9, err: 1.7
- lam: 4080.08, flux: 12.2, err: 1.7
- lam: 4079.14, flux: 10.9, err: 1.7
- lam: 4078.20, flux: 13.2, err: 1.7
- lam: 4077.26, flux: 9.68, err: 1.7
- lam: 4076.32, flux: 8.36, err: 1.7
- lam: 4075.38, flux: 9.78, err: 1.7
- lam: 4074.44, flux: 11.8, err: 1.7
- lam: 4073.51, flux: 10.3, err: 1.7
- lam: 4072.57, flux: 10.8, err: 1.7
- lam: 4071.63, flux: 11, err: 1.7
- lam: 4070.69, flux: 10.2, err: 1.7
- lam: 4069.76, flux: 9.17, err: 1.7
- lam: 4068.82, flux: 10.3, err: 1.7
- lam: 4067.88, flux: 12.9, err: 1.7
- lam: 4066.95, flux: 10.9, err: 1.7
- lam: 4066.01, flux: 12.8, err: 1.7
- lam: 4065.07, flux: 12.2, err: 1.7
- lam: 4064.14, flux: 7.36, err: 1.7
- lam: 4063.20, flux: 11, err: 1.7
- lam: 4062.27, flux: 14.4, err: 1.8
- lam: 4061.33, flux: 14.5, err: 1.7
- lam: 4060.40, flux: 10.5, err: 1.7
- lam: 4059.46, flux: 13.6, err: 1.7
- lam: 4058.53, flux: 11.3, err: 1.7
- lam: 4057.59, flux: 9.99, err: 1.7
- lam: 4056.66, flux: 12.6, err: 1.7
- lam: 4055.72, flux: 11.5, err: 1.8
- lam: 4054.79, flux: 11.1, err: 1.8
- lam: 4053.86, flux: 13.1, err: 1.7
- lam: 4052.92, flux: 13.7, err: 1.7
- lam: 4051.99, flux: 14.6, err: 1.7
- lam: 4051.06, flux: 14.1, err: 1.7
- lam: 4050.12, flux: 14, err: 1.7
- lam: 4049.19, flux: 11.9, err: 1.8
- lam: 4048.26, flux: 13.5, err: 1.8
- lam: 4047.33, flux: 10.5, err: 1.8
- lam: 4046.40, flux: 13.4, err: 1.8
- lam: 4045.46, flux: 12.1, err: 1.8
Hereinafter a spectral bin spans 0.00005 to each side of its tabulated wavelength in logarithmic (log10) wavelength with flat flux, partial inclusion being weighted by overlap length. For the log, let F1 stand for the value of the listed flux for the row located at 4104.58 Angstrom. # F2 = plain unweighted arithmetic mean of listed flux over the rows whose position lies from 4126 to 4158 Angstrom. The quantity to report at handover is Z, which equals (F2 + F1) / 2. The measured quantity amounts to 11.4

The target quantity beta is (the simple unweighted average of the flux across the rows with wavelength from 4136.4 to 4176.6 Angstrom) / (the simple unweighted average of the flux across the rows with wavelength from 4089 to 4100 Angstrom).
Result 1.00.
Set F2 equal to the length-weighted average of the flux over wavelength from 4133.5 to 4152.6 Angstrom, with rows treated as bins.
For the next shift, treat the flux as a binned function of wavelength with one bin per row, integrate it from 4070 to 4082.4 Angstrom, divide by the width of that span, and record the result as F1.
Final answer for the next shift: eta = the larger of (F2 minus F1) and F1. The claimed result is 10.9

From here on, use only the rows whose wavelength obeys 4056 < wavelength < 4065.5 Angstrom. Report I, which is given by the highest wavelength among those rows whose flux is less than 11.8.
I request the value 4064.14 Angstrom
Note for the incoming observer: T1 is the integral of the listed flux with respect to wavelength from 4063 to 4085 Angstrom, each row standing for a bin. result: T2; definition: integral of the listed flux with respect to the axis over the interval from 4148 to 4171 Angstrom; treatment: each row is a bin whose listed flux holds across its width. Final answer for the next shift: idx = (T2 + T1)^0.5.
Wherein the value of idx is 22.92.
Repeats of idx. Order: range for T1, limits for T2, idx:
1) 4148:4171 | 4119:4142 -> 23.82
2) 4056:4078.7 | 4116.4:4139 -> 22.98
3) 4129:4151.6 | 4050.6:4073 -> 23.22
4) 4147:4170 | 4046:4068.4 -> 23.66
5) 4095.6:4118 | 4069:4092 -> 22.54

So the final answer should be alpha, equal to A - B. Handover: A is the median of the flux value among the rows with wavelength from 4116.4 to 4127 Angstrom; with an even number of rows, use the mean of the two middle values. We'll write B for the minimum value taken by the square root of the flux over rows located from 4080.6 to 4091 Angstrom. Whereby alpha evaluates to 8.80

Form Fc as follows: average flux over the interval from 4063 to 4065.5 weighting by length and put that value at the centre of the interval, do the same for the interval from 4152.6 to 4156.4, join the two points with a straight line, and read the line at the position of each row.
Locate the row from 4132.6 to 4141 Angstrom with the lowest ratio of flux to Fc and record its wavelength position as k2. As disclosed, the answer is 4135.88 Angstrom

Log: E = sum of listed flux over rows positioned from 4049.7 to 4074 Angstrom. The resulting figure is 308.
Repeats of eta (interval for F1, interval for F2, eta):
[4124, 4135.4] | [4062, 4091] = 12.3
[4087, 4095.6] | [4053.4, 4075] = 12.7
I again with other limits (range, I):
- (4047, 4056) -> 4055.72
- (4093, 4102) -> 4101.74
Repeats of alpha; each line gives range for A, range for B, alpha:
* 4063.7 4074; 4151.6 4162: 7.66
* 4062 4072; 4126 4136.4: 7.98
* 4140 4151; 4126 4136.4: 9.58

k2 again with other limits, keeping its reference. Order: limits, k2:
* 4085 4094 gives 4088.54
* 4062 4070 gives 4064.14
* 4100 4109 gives 4100.80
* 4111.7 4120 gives 4118.78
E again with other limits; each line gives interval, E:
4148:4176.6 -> 370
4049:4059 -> 138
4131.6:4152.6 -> 269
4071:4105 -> 415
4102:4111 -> 96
